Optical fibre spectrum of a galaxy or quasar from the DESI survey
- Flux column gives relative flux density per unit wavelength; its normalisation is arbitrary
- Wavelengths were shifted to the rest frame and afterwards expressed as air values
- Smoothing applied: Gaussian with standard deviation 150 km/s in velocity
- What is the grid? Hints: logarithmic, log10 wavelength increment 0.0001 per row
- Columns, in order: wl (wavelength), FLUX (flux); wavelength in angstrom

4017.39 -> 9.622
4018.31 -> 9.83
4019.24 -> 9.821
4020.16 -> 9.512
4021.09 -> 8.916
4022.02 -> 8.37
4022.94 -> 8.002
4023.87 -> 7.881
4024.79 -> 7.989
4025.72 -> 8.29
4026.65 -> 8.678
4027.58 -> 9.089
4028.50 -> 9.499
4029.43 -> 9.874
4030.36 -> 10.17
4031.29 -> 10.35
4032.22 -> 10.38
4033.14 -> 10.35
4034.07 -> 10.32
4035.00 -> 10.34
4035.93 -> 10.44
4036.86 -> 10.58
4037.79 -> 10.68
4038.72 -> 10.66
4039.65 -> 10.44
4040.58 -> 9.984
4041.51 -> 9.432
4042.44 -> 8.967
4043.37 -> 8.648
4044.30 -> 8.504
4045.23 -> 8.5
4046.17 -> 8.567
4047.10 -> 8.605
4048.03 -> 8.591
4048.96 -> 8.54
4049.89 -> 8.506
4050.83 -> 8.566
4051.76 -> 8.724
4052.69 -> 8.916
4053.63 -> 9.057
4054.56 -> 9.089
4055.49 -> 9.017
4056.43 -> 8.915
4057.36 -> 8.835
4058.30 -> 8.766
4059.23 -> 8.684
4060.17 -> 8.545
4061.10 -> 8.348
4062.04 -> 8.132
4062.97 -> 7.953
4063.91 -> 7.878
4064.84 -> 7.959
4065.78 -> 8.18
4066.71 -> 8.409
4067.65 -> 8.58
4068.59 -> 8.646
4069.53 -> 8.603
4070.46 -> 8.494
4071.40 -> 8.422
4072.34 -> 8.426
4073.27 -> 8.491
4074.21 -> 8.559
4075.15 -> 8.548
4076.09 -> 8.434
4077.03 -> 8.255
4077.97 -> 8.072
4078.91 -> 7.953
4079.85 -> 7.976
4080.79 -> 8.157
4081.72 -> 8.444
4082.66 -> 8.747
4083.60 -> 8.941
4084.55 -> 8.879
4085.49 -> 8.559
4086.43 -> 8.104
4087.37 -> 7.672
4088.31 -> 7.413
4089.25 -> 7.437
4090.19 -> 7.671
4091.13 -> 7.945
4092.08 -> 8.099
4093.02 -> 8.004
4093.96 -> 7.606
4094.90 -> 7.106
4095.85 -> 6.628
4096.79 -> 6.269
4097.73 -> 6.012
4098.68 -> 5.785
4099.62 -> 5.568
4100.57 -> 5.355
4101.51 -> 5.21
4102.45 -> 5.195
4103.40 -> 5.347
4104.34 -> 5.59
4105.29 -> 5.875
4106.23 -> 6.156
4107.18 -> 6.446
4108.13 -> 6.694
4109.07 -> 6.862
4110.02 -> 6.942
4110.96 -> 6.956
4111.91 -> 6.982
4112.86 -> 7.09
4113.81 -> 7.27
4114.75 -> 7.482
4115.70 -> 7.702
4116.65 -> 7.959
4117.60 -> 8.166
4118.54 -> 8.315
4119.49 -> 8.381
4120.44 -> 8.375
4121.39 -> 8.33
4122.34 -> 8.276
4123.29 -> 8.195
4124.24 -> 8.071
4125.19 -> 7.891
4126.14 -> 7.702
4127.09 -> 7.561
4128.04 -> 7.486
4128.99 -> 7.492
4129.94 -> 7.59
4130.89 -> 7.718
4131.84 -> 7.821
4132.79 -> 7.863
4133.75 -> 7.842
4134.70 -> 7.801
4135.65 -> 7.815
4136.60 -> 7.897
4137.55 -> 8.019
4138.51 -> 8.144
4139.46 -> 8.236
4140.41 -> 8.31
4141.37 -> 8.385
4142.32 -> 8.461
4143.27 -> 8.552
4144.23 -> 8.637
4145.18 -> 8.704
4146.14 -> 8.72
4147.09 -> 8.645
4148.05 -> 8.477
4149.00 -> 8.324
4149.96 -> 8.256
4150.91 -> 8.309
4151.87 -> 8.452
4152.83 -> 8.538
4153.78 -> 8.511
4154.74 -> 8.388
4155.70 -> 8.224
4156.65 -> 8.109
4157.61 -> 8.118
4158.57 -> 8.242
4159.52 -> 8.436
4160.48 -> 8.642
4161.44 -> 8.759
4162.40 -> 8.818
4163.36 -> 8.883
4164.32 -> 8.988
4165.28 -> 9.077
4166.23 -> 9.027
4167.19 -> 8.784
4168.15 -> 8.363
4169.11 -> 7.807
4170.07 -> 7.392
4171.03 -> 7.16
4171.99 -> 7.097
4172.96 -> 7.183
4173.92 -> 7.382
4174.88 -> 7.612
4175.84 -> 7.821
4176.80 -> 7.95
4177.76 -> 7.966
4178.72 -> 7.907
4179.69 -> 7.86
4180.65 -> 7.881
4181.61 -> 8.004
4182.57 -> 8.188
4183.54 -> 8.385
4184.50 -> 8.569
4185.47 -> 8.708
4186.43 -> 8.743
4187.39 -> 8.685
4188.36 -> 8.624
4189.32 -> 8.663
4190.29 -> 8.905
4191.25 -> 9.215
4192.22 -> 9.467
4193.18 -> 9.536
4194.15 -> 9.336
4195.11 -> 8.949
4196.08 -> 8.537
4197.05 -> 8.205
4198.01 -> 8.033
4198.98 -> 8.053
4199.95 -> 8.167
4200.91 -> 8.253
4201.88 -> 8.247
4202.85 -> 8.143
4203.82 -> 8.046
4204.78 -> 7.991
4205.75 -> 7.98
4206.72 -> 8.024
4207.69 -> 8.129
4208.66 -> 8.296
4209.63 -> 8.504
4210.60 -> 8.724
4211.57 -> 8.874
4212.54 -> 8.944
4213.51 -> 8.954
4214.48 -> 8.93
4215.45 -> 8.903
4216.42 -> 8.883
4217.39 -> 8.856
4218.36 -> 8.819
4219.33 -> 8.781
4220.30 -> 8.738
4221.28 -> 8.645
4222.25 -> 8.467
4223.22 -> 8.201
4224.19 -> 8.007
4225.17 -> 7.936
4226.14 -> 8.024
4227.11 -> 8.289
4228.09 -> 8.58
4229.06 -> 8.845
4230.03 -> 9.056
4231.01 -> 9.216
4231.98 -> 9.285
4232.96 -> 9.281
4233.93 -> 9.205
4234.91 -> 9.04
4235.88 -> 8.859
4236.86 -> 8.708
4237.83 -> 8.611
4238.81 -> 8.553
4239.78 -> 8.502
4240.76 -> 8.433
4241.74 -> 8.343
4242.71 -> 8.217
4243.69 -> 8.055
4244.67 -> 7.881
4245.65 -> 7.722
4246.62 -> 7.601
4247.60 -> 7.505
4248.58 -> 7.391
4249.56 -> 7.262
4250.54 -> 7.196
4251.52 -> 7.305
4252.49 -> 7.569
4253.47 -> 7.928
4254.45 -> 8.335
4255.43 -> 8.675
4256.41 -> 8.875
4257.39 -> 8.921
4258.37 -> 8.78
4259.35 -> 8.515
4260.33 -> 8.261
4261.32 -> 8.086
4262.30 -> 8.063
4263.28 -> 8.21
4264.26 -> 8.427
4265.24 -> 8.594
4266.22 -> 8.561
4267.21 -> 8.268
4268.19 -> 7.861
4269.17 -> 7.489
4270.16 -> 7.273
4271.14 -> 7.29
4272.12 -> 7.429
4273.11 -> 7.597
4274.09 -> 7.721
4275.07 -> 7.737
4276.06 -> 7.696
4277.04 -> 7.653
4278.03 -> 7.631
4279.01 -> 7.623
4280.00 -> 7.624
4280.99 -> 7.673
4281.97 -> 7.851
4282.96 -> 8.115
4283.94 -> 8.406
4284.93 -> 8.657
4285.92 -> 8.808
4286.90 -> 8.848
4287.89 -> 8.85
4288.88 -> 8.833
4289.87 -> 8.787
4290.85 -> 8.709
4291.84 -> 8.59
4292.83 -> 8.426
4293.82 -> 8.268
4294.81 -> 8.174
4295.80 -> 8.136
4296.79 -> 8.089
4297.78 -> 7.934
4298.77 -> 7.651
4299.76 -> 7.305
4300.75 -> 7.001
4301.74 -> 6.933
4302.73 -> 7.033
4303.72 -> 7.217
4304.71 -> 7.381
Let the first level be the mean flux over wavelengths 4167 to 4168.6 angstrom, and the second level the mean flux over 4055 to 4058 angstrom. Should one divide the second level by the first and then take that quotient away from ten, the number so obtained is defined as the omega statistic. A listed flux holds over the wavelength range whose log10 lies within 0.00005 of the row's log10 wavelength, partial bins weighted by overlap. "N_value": 8.96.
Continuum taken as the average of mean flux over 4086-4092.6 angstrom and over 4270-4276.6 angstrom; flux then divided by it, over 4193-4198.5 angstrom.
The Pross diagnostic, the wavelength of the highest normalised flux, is 4193.18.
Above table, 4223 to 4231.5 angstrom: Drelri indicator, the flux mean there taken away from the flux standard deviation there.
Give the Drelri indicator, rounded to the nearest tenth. -8.0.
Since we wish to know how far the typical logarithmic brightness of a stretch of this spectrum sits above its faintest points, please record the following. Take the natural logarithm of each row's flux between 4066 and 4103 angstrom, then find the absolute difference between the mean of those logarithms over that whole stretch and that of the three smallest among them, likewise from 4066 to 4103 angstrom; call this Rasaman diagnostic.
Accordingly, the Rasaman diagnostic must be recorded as 0.37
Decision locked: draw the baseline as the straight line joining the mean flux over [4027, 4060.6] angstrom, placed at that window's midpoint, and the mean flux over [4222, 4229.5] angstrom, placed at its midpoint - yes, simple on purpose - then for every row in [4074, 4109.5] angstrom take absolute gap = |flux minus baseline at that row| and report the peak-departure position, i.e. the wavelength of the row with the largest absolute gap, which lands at 4102.45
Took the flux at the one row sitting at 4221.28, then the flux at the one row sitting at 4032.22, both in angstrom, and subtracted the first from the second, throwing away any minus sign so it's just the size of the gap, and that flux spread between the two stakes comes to 1.7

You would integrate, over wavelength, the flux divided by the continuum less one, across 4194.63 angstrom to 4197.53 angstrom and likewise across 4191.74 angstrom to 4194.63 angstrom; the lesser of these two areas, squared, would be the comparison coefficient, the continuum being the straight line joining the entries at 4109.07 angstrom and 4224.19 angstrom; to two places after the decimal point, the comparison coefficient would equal 0.10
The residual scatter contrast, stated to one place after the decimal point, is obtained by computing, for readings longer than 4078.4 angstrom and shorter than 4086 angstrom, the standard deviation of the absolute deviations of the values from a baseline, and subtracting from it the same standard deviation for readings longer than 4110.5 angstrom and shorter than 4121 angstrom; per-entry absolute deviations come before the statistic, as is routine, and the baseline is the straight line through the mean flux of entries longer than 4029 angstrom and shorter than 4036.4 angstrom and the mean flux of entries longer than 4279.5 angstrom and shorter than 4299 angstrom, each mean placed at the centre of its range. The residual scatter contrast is -0.2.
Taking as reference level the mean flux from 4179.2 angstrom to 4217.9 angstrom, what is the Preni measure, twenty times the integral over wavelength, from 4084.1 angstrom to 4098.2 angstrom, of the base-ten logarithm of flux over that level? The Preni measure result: -16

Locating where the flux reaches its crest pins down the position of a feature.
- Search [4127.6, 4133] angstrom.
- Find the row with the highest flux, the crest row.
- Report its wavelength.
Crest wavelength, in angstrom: 4132.79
